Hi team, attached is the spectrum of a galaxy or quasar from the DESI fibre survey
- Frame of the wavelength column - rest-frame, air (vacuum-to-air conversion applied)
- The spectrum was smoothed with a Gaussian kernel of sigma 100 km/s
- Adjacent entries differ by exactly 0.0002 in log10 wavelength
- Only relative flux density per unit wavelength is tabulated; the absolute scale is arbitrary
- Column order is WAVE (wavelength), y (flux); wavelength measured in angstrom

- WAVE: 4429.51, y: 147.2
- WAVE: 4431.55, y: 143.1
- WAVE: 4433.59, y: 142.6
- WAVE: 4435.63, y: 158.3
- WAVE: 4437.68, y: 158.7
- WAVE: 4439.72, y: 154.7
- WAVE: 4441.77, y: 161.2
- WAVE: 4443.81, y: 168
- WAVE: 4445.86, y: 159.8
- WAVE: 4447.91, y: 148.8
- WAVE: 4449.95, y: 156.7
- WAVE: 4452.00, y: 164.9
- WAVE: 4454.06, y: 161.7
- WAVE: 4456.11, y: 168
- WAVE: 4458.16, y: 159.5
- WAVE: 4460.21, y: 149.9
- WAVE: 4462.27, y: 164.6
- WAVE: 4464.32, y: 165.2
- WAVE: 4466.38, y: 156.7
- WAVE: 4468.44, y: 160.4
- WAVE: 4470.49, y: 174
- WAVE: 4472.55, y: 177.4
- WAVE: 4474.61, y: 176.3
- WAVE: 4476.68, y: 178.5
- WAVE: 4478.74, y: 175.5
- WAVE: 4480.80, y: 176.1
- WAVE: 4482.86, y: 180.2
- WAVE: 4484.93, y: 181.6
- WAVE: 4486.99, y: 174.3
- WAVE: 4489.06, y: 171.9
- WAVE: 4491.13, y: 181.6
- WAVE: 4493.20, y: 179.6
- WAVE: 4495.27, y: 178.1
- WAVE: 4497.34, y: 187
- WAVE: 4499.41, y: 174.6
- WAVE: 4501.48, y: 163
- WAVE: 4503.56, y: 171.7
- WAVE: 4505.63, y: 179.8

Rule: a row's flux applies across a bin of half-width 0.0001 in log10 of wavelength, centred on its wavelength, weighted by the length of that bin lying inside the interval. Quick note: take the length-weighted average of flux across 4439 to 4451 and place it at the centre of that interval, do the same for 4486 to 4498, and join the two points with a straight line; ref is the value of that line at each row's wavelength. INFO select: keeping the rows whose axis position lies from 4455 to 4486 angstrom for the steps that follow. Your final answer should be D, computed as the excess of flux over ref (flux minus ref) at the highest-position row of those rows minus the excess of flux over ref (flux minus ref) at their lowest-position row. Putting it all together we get 1.3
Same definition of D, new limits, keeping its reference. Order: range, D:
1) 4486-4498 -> 8.3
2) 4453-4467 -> -10.3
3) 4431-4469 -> 1.6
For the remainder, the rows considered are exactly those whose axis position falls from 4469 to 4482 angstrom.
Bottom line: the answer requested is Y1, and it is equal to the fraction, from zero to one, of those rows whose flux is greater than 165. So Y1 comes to 1.0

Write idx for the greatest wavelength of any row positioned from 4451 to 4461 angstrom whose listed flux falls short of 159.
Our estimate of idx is 4460.21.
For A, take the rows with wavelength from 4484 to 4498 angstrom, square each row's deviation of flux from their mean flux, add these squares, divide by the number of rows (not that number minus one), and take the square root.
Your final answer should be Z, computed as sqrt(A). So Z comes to 2.2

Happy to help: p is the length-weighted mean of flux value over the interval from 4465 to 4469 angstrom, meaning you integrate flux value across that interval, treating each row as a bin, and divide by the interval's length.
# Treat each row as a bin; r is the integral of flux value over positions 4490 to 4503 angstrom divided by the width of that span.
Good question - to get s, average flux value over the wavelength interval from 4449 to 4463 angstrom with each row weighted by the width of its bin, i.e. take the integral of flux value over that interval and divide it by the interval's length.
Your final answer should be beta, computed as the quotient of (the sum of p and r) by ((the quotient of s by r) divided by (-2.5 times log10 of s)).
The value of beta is -2040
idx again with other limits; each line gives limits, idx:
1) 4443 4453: 4449.95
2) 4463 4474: 4466.38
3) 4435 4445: 4439.72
